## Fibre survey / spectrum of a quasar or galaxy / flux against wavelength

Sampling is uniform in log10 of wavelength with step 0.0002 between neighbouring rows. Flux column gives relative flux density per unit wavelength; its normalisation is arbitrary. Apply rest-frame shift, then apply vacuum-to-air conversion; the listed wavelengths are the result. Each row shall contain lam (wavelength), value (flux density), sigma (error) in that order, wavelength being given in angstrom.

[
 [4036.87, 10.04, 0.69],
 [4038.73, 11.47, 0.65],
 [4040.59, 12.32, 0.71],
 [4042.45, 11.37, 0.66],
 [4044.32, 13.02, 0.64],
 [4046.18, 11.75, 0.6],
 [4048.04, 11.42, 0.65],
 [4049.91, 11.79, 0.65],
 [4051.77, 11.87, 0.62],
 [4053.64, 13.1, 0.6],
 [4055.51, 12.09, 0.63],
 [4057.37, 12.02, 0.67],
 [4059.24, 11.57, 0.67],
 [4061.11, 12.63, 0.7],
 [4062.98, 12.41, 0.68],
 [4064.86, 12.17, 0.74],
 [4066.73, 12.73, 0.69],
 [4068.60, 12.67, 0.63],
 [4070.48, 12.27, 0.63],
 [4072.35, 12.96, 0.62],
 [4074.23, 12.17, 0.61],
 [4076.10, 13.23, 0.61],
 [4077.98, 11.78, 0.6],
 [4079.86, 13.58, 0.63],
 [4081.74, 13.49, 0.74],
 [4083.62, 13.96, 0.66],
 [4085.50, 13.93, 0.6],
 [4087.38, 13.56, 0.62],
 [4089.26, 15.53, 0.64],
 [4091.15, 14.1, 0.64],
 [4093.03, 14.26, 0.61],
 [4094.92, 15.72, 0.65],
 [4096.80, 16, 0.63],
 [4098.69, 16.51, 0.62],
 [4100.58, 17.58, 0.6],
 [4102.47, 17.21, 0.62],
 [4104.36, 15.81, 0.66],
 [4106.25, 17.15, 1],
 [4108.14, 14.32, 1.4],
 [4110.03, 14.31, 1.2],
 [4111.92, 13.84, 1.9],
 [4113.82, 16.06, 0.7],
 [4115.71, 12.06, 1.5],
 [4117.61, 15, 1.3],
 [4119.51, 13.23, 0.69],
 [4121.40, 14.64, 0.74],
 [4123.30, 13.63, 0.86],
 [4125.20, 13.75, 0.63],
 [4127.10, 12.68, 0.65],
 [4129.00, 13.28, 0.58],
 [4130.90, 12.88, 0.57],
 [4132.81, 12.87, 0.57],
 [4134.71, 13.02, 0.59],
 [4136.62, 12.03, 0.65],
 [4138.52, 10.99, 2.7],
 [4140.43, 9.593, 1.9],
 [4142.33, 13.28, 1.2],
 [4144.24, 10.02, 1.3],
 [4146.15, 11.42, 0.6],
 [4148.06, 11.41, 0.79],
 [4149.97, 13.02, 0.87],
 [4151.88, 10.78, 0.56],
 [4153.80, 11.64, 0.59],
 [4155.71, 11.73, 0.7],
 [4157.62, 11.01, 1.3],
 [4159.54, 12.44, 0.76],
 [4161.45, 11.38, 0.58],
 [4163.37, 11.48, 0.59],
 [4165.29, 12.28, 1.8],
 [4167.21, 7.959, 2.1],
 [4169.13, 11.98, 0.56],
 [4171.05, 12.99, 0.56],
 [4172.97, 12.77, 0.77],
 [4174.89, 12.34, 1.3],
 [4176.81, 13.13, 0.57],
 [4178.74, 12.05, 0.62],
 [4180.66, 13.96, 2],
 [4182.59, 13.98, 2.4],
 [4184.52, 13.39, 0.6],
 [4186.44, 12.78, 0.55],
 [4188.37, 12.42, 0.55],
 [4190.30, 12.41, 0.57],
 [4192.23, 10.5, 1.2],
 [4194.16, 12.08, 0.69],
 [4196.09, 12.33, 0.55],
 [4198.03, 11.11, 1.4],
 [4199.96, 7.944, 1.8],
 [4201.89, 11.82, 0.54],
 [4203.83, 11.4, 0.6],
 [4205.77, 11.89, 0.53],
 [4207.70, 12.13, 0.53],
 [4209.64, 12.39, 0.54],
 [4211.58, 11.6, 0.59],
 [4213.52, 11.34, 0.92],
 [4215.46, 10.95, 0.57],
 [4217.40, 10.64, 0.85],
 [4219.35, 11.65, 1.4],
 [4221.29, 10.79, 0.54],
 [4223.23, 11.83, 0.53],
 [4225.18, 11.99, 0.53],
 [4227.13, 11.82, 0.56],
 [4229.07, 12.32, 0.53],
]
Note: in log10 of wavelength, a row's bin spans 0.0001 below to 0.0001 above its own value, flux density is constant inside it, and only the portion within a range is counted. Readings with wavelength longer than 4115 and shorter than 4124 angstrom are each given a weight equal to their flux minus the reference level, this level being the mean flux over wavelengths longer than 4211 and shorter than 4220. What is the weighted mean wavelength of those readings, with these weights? 4119.9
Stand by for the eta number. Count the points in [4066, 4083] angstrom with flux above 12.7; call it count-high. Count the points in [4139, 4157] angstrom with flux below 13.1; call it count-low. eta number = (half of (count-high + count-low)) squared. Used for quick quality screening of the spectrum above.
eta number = 42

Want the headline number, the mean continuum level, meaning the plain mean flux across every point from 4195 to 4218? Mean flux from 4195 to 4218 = 11.3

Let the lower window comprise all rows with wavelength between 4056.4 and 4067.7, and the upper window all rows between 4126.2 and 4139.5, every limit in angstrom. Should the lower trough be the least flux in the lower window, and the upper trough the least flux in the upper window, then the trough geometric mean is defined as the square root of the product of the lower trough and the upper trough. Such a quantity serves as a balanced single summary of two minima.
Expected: 11.3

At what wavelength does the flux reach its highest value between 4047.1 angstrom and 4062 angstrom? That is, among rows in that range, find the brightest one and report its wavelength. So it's 4053.64 angstrom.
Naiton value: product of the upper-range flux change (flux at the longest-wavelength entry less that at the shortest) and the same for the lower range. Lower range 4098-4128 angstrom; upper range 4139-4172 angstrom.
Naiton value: -13.0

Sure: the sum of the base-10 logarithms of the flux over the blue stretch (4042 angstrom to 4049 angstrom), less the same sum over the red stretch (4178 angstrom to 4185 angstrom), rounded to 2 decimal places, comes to -0.20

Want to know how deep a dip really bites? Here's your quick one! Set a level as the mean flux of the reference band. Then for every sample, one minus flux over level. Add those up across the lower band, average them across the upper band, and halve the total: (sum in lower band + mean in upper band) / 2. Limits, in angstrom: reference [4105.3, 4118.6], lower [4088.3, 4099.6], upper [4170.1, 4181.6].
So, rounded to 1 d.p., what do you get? -0.1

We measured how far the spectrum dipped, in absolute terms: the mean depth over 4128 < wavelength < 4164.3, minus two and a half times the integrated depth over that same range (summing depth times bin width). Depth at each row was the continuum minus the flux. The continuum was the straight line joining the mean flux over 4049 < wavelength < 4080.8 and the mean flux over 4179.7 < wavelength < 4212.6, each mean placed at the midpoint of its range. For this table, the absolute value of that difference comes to 32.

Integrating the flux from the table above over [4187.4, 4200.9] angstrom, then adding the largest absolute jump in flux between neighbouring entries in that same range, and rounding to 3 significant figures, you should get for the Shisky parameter 155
